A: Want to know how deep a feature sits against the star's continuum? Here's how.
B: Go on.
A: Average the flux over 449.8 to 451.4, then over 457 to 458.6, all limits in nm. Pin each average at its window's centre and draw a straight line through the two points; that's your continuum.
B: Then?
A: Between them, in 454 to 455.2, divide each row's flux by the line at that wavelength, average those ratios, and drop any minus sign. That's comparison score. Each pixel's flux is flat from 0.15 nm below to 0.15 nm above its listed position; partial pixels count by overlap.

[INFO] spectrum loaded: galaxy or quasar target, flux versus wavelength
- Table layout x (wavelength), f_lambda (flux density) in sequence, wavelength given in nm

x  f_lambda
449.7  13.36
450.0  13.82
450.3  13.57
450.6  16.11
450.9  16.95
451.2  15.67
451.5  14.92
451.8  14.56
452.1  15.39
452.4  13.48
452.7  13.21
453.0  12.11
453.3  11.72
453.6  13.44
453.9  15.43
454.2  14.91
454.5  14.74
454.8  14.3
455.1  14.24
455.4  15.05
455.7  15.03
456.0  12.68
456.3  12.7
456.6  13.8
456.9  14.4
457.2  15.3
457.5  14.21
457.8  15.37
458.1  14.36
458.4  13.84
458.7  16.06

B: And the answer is 0.98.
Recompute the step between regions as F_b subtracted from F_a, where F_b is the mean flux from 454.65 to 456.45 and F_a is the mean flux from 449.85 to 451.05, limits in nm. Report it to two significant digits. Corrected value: 1.1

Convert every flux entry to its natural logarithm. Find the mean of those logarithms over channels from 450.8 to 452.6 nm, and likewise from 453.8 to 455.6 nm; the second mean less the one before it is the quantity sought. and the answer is -0.02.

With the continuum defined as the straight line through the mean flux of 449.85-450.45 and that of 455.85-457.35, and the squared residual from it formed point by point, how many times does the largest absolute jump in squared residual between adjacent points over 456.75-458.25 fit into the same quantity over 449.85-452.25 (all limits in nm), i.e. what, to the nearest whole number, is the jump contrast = 3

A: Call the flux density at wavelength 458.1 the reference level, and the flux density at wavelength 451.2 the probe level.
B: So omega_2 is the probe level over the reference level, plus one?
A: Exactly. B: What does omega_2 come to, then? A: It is 2.09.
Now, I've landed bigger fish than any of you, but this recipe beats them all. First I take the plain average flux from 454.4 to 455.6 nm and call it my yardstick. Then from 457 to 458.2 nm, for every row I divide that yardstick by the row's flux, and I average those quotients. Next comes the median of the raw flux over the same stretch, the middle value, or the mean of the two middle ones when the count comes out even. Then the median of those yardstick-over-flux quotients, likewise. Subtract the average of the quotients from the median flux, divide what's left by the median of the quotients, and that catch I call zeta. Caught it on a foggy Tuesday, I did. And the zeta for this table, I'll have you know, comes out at 14.1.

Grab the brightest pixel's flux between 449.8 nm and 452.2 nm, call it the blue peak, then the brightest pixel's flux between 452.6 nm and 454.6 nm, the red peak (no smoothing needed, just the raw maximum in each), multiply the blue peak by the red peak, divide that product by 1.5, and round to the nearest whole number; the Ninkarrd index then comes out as 174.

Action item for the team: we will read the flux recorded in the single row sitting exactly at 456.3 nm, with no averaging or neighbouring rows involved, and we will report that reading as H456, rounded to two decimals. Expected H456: 12.70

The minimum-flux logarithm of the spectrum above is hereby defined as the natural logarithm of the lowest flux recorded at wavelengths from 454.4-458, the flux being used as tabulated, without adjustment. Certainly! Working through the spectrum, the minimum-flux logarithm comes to 2.54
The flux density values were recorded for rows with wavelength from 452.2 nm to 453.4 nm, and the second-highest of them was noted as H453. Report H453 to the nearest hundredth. 13.21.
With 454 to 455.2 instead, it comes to 14.74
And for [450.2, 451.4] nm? 16.11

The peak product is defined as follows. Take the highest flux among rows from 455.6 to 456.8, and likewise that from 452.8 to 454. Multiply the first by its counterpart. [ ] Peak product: 232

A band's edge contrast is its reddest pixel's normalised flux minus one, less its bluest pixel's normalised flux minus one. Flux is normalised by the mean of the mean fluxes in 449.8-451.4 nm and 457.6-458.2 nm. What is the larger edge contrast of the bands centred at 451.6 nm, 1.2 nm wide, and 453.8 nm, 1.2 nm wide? 0.21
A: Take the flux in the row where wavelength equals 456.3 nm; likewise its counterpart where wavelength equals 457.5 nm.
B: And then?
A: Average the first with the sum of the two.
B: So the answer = 19.8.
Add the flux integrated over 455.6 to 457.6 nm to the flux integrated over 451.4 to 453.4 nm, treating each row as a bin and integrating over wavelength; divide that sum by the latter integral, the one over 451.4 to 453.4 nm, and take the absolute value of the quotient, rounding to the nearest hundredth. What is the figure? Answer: 2.03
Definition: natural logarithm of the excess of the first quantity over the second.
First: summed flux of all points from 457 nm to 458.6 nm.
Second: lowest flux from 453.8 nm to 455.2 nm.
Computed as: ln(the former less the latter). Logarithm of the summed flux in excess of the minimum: 4.07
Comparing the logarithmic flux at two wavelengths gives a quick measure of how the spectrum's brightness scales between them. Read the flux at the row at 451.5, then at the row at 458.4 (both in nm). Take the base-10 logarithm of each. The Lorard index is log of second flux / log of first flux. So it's 0.97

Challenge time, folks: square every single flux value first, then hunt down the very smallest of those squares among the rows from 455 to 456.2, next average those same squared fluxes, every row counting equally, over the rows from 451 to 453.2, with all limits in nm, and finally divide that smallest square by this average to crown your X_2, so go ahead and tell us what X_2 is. 0.79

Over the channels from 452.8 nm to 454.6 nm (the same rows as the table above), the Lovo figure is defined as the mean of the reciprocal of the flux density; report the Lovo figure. 0.074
